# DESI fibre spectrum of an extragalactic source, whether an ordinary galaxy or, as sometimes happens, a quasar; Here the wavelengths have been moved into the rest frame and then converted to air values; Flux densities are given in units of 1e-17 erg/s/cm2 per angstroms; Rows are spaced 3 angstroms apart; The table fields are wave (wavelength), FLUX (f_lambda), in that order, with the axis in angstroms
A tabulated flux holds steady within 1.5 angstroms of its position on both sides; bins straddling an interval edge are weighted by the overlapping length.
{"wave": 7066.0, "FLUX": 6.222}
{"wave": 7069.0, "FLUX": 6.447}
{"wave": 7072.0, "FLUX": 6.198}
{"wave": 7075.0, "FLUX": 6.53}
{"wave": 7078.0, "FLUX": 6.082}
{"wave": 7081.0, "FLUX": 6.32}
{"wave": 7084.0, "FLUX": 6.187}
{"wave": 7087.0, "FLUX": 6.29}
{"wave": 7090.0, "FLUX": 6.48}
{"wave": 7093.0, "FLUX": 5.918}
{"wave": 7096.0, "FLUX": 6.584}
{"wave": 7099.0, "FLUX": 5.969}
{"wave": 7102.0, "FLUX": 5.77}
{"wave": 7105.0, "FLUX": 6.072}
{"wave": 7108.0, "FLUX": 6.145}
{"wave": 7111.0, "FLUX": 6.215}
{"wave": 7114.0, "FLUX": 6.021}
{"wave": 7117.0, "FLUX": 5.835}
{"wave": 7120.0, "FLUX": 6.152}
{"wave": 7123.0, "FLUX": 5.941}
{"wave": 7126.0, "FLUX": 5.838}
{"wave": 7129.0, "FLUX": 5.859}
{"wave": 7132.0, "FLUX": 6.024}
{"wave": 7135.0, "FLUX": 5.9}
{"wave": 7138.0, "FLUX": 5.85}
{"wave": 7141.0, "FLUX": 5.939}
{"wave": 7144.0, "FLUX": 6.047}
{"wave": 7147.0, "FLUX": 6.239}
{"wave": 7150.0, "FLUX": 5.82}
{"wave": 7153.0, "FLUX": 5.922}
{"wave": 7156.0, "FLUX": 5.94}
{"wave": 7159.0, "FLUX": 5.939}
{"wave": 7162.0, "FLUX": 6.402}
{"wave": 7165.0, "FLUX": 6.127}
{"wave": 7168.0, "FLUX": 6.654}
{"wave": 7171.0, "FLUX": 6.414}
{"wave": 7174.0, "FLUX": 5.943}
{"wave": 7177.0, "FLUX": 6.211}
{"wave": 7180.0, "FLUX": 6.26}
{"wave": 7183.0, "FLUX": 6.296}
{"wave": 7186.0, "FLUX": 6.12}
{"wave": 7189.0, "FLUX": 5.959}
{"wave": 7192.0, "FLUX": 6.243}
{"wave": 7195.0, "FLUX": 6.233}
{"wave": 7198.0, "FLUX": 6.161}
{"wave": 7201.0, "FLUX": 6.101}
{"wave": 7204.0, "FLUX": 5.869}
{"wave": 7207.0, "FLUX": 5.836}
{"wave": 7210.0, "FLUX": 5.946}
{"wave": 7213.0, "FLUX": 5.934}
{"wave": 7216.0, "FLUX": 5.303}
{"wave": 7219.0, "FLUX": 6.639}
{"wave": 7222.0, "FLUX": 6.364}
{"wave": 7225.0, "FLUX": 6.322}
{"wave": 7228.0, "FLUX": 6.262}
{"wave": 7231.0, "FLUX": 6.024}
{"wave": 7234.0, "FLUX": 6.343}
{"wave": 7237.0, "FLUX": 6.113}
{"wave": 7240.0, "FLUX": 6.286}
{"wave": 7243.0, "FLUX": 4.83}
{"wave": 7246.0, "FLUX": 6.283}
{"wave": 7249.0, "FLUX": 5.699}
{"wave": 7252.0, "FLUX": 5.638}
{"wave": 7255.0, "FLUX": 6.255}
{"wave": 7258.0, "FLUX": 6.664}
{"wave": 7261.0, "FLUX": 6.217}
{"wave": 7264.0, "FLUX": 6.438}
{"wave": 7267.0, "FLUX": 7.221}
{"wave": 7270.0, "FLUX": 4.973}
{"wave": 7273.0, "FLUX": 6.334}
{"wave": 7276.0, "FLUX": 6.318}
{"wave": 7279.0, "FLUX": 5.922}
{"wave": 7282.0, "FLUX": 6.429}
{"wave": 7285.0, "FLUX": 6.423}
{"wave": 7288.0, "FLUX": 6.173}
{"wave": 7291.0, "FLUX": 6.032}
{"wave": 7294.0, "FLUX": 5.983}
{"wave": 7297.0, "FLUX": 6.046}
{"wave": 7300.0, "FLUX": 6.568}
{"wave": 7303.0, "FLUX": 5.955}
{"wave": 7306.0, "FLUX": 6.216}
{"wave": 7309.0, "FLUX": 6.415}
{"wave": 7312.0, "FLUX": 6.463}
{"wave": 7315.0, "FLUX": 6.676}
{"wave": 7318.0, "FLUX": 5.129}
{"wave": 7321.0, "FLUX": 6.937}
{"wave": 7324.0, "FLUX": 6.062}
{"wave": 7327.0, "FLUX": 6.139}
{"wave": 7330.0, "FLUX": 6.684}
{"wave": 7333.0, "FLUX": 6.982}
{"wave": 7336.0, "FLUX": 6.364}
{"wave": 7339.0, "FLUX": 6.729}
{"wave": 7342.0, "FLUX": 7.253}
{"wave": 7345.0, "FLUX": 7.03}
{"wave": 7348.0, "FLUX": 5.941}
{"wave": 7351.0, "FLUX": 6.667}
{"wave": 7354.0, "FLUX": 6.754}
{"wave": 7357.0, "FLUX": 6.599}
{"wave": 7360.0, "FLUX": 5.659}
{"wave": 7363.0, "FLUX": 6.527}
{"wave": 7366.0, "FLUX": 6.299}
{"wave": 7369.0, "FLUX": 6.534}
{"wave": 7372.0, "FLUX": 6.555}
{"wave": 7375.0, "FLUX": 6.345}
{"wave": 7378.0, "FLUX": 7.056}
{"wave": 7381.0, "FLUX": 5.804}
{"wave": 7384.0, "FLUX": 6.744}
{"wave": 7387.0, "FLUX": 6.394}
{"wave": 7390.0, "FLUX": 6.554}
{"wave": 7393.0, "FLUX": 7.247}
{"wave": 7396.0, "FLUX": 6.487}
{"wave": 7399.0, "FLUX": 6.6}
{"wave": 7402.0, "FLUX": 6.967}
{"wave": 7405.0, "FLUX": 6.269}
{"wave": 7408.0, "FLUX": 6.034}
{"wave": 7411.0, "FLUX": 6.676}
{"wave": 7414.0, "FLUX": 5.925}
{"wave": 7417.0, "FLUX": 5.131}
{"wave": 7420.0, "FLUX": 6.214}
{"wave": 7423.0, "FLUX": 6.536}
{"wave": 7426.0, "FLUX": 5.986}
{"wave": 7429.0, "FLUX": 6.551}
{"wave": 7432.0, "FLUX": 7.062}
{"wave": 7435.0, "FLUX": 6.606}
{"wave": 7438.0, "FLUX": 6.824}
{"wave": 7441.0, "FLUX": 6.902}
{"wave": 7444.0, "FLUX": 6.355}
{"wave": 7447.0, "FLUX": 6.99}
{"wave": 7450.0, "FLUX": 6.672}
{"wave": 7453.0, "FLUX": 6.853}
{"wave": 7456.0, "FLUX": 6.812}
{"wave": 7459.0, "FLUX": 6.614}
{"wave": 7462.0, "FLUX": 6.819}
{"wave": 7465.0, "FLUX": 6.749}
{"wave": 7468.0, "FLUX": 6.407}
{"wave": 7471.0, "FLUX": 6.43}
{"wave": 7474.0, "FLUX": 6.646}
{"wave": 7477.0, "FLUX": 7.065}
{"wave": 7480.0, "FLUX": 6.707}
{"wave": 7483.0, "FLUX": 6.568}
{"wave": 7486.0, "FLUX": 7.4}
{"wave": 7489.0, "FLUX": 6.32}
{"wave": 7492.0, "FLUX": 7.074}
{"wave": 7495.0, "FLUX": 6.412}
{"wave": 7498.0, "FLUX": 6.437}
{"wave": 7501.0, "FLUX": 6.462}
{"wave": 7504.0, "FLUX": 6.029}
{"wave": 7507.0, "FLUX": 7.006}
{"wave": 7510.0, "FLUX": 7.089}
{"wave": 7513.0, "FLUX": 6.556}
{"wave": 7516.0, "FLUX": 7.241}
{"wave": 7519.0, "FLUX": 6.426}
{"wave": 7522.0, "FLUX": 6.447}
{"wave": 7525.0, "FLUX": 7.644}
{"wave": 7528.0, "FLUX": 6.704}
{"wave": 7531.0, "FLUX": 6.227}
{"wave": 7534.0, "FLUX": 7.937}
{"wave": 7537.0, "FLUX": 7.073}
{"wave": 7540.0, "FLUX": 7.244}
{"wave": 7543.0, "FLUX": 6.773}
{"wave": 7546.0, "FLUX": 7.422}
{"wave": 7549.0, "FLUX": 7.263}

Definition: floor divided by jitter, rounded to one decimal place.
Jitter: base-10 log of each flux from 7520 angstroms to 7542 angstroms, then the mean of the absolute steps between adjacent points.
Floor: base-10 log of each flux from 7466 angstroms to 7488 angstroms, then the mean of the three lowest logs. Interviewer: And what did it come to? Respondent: 14.8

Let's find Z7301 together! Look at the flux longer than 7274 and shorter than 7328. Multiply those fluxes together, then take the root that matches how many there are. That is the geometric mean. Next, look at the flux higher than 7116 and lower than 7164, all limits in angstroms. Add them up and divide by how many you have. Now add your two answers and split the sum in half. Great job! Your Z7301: 6.09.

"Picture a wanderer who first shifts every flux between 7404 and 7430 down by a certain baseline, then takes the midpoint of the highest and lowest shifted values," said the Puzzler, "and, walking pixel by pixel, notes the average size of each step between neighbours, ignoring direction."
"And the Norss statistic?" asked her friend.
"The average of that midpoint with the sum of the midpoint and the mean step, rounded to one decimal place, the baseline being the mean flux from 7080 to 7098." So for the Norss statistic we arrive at -0.1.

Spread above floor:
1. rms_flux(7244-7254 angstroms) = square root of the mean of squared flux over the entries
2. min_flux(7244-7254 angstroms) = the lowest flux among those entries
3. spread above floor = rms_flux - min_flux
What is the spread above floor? 0.24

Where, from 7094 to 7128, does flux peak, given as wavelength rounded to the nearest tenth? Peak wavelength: 7096.0 angstroms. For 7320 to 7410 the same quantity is 7342.0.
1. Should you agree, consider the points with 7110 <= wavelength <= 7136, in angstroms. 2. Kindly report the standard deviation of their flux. 0.1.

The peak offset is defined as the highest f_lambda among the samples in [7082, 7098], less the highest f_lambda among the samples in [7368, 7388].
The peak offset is -0.47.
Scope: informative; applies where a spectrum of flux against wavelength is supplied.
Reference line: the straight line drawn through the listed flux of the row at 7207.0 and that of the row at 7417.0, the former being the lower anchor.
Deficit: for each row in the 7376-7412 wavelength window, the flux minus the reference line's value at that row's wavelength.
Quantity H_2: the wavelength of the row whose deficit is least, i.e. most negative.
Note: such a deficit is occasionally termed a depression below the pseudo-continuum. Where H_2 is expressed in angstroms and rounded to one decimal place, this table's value 7381.0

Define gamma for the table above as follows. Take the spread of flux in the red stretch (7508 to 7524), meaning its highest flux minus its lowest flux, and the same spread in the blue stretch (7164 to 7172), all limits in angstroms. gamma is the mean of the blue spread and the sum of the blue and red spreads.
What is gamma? 0.93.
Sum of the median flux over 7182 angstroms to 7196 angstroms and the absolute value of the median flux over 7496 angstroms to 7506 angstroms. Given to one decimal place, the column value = 12.7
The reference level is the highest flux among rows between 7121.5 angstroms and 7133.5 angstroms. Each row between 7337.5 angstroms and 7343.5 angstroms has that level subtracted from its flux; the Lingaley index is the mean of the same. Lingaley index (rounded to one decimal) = 1.0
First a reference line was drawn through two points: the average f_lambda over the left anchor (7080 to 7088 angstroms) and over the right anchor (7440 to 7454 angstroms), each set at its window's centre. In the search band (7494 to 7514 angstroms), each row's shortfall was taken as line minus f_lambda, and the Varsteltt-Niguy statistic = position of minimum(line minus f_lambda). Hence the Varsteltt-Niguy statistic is 7510.0 angstroms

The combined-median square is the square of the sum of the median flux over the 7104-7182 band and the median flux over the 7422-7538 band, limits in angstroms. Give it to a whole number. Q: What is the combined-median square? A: 161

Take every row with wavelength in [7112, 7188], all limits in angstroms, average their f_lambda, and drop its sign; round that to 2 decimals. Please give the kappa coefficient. 6.07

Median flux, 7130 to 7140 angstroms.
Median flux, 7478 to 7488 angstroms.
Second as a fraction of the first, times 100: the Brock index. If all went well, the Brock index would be 114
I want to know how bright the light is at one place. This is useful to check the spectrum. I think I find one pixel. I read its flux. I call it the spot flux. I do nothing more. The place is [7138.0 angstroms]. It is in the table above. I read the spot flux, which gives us 5.85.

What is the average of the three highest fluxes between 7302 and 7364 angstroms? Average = 7.09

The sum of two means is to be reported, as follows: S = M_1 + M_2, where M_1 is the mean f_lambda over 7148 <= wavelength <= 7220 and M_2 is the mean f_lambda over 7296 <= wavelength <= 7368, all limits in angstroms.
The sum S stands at 12.5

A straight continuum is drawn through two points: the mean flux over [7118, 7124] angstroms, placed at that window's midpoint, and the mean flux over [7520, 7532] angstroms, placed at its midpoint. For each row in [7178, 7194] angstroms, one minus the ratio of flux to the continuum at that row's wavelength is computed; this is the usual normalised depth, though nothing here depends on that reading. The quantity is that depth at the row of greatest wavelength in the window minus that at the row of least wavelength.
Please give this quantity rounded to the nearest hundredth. 0.01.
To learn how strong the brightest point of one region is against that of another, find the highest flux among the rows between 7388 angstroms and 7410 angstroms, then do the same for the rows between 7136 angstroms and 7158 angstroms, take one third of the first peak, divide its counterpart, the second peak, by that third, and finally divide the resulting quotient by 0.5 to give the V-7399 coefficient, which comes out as 5.2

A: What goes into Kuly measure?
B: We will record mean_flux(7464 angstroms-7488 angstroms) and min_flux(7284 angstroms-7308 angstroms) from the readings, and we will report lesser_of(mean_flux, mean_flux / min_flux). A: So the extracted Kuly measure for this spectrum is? 1.13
